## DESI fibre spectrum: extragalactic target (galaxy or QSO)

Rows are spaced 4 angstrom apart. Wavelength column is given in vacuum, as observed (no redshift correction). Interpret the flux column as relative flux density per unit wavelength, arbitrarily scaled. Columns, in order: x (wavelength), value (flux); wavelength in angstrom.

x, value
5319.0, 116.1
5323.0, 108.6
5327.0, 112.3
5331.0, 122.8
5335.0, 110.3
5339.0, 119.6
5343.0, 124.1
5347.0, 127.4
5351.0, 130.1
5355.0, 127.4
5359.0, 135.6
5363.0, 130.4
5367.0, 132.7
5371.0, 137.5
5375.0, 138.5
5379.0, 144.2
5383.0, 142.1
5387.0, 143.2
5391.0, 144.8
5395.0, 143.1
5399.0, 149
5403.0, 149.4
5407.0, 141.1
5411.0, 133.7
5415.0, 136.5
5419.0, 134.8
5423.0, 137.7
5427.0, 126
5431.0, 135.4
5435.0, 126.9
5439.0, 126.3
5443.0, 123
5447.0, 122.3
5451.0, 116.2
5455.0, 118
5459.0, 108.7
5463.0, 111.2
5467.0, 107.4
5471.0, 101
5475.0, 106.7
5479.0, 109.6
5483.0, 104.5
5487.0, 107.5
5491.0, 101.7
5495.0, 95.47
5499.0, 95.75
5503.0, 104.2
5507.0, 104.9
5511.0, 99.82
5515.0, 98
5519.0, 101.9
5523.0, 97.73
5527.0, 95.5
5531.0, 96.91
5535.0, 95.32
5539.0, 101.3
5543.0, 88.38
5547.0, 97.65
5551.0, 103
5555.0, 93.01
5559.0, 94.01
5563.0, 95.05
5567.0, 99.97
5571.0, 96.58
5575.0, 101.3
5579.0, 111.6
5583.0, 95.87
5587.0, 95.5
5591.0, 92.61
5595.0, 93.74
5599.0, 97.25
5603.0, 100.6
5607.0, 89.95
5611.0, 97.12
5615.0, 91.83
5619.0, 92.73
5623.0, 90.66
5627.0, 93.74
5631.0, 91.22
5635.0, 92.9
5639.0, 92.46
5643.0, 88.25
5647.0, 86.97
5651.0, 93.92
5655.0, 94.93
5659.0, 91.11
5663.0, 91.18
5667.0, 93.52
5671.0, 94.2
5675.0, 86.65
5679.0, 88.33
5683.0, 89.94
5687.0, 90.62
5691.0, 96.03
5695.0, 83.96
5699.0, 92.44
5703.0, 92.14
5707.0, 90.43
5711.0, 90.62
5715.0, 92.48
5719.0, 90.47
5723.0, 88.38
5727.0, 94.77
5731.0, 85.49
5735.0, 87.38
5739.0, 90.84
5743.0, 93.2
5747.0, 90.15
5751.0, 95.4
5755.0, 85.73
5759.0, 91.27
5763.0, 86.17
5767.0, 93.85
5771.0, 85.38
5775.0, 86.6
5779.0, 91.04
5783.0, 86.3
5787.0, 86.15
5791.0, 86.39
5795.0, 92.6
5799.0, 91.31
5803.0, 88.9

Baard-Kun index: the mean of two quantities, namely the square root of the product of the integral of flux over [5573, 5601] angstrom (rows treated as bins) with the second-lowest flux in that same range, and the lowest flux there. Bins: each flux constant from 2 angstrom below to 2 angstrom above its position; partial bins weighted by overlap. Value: 300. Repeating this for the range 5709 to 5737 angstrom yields 277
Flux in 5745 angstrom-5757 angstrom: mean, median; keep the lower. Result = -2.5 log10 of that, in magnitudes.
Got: -4.89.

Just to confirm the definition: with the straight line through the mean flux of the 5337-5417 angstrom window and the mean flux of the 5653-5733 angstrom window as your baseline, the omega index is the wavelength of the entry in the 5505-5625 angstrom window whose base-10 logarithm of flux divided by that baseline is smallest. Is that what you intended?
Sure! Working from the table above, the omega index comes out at 5543.0 angstrom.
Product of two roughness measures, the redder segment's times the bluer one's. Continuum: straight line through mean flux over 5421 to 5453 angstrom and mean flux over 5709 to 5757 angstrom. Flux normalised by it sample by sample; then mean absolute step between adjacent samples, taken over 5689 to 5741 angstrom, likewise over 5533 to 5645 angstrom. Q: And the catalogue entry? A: 0.0021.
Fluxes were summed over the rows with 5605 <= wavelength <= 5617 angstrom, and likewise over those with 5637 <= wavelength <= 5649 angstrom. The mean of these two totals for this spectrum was 273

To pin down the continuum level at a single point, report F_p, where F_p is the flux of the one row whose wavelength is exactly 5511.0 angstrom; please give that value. 99.82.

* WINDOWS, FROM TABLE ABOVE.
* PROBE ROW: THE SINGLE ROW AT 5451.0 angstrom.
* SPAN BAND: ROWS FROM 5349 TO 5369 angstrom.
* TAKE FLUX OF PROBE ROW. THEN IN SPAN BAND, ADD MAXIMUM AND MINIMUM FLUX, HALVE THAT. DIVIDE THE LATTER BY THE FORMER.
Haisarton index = 1.13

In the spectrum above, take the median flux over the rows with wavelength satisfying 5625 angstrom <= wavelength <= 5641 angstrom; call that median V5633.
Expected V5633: 93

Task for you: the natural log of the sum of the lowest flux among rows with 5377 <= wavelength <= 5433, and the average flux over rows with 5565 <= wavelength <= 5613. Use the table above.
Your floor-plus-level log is 5.41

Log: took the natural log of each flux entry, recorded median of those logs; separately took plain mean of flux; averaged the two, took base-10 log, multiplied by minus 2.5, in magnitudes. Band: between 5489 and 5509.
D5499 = -4.30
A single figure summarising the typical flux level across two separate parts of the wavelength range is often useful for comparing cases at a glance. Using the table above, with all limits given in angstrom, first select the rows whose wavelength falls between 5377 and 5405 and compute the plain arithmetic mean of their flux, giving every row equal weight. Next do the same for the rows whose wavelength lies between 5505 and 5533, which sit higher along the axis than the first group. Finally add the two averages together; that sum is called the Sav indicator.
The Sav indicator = 244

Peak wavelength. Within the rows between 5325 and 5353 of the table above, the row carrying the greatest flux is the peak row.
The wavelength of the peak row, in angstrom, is 5351.0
